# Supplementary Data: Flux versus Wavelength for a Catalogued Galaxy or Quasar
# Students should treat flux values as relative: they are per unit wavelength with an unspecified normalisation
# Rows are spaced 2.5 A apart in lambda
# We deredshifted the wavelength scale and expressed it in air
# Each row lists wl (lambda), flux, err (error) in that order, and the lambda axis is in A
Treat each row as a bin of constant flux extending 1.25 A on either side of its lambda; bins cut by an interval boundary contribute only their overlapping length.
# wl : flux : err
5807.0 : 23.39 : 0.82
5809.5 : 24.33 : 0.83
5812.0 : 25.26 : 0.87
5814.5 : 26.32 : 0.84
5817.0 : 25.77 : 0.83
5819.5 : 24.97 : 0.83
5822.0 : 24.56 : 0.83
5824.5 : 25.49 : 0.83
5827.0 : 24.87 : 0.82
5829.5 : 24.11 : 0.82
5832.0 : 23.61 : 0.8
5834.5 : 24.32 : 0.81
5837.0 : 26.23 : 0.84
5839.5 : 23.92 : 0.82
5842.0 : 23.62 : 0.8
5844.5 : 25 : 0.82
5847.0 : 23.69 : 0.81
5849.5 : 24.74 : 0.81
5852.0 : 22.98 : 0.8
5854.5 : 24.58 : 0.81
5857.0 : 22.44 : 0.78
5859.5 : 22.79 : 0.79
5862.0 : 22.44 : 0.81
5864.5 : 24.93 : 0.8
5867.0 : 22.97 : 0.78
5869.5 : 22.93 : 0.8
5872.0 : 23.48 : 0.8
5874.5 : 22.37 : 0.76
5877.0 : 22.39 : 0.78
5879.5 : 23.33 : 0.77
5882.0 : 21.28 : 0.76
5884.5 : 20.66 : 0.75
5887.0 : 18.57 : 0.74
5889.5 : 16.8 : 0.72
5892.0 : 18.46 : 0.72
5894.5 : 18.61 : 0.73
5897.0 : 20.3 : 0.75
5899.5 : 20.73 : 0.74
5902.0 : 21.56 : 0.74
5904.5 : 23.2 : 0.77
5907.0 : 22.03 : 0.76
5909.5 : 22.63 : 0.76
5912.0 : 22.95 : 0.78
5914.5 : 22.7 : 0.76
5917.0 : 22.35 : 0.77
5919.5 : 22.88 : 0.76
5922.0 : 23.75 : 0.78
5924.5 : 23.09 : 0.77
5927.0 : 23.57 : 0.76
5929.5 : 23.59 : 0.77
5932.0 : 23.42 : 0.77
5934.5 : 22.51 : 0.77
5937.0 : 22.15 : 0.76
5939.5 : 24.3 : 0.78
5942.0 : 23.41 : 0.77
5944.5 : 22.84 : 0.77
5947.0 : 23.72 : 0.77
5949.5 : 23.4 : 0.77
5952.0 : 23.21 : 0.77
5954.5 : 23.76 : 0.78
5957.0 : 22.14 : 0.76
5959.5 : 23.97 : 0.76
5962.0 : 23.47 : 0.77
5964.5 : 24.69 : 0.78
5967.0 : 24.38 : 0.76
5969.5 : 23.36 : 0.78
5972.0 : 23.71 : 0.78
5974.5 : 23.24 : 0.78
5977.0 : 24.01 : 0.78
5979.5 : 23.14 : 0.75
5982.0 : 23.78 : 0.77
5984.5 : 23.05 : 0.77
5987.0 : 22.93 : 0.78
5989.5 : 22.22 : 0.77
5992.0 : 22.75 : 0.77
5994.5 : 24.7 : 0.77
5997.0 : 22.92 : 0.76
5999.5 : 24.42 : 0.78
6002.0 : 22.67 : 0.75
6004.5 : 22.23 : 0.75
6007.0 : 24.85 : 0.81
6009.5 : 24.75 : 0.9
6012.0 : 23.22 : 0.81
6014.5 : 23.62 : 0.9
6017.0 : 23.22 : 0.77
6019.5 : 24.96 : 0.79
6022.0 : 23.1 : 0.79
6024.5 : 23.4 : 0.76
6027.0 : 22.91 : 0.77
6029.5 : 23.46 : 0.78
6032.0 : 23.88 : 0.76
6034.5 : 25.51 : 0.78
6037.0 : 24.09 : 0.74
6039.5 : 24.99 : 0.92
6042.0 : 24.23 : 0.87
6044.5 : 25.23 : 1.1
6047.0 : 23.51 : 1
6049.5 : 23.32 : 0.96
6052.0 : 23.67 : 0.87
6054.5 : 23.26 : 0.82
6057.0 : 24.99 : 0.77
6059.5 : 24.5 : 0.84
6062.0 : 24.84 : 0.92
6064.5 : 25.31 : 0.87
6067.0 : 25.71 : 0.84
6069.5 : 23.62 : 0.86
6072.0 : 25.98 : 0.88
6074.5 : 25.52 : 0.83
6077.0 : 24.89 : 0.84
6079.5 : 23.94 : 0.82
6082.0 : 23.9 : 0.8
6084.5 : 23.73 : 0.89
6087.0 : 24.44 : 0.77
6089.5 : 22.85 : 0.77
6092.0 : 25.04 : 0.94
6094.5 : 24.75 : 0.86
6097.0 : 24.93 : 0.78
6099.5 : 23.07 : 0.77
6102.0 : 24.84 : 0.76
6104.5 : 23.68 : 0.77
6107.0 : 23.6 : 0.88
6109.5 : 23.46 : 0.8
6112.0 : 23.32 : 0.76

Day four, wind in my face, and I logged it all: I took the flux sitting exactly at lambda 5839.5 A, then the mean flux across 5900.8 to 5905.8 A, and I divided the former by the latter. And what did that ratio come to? 1.07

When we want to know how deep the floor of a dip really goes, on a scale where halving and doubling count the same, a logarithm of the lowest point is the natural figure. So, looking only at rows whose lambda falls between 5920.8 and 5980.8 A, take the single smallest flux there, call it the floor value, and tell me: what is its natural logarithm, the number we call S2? 3.10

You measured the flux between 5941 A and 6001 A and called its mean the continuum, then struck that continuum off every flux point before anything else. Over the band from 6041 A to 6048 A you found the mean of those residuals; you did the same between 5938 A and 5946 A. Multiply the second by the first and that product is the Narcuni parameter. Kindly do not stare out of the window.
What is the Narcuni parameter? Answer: 0.0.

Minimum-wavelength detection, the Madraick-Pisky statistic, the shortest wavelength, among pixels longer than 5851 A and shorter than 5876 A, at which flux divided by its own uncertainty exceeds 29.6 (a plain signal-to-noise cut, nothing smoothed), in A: 5854.5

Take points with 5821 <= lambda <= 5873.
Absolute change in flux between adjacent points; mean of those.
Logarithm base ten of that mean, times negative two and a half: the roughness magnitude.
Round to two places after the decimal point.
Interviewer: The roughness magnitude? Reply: -0.15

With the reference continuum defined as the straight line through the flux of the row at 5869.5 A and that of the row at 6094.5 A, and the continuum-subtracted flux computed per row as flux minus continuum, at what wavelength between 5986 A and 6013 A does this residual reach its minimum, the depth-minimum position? 6004.5 A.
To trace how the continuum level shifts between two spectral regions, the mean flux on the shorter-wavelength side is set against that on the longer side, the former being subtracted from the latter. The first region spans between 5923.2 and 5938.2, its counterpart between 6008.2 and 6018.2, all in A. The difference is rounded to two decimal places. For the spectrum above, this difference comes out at 0.65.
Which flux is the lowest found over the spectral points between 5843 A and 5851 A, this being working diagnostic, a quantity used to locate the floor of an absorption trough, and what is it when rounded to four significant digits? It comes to 23.69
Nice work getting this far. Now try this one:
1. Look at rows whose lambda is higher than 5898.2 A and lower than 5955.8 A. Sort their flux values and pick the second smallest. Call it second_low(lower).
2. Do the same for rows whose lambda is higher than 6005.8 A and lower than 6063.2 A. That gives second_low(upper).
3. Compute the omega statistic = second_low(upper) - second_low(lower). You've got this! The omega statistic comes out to 1.5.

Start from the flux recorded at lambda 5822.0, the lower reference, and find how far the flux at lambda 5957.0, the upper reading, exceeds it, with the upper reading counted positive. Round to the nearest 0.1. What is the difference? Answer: -2.4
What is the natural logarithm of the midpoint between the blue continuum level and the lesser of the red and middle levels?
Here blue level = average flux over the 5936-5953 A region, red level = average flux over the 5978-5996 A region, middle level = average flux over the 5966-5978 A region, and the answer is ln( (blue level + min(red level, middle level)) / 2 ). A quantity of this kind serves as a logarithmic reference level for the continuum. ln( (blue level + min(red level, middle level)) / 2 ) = 3.147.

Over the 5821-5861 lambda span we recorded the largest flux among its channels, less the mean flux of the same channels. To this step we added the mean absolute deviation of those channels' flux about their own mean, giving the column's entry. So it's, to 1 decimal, 2.8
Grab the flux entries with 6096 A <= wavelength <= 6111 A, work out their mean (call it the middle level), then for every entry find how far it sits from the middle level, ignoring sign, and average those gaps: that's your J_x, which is 0.64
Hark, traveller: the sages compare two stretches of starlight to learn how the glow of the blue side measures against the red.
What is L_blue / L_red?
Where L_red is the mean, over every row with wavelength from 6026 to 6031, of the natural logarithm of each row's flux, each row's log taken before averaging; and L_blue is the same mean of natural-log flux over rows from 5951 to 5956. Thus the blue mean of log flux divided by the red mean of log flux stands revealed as 1.00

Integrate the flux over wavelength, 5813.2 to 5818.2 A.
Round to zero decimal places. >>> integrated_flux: 130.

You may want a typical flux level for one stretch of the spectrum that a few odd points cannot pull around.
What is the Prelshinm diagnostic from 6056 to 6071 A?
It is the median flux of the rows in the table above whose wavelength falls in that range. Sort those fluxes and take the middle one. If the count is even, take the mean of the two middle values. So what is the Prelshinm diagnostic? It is 24.9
